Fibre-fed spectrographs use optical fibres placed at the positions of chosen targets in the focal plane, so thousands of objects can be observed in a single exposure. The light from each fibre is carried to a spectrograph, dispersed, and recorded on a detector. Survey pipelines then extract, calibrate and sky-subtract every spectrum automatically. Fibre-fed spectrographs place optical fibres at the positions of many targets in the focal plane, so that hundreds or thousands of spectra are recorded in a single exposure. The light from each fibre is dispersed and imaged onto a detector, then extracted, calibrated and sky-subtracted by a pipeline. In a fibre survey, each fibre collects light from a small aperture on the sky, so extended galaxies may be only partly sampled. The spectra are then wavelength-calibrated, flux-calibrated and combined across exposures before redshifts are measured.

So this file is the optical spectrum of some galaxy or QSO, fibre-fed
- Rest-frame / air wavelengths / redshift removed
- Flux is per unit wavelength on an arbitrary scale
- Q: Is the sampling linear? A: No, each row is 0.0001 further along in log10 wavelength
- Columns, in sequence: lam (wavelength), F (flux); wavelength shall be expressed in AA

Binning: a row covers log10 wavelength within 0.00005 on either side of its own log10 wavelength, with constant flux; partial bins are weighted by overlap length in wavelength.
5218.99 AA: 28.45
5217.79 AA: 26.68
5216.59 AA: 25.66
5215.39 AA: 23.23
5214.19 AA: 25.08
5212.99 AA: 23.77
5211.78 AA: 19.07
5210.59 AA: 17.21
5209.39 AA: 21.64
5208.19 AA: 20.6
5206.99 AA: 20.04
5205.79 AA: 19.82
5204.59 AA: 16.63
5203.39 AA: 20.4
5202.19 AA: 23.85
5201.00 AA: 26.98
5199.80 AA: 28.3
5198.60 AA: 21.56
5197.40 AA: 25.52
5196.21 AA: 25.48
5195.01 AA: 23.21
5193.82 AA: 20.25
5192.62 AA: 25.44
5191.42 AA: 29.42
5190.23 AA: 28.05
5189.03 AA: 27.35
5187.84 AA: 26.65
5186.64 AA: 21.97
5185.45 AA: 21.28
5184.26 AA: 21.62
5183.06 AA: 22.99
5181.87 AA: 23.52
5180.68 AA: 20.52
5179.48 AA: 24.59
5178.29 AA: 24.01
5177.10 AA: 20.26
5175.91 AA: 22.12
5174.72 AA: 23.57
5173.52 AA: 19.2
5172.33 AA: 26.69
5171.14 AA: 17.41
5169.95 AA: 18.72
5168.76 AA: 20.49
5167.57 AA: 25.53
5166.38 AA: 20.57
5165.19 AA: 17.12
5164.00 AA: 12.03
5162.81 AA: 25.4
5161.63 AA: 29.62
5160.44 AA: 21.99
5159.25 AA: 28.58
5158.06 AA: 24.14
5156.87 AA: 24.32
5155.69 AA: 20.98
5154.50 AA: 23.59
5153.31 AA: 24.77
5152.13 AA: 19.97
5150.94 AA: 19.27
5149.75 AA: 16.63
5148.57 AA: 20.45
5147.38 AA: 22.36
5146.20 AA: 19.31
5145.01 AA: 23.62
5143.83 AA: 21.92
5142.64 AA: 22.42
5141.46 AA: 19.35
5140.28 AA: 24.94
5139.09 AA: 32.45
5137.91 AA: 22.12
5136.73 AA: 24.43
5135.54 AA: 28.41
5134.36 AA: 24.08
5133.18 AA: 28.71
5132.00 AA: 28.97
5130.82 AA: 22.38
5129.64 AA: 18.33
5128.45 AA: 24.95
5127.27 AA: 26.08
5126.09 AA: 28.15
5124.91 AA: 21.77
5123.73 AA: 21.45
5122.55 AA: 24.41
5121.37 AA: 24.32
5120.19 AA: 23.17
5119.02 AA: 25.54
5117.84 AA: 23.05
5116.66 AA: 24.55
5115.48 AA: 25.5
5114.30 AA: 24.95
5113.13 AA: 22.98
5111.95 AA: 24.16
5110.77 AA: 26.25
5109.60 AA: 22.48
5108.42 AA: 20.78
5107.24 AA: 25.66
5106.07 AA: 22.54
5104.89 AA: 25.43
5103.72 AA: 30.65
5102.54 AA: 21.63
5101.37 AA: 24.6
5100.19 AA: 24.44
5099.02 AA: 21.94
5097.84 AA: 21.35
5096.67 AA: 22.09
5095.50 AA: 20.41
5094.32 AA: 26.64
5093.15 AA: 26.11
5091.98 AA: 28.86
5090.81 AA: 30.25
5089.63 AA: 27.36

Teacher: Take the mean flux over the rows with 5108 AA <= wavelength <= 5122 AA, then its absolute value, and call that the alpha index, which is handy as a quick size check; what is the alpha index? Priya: 24.0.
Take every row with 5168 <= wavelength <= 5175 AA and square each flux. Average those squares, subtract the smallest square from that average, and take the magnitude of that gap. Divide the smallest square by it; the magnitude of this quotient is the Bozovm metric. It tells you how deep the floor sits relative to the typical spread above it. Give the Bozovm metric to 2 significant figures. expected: 2.0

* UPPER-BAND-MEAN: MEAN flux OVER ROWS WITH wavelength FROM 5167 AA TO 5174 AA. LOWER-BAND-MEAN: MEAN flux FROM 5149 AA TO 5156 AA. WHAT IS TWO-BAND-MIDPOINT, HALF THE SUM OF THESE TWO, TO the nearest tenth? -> 21.1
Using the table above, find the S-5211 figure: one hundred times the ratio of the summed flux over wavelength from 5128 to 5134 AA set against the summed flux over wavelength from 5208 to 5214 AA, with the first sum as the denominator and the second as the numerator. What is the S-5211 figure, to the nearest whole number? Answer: 83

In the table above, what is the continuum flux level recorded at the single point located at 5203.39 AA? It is 20.4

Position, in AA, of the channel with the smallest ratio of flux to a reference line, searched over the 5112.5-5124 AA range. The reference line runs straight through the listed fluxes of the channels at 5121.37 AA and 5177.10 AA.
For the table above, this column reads 5123.73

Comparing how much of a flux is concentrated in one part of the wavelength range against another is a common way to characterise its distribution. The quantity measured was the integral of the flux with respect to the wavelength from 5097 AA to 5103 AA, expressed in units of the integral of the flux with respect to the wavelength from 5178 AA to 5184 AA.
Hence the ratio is 1.0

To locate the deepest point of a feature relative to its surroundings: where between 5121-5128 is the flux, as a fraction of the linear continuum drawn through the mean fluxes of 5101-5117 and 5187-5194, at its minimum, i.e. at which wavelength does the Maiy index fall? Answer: 5123.73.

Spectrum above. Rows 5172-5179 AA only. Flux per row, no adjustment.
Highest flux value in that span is 26.69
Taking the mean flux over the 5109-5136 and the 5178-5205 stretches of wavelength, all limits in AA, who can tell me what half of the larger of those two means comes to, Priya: 12.3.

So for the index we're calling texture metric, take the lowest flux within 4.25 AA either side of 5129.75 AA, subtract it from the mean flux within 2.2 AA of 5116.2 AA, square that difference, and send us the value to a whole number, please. 38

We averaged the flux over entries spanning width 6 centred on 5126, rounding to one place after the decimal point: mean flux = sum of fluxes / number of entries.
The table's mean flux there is 24.5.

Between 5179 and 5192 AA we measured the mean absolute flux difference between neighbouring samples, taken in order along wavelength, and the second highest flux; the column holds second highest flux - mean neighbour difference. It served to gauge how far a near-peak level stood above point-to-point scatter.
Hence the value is 26.3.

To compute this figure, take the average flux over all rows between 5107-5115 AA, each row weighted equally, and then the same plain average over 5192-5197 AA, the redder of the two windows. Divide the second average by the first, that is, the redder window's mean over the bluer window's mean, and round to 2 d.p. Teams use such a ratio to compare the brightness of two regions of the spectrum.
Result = 0.99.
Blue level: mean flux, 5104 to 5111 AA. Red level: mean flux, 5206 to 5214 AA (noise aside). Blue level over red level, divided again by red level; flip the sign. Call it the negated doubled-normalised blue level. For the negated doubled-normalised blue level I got -0.057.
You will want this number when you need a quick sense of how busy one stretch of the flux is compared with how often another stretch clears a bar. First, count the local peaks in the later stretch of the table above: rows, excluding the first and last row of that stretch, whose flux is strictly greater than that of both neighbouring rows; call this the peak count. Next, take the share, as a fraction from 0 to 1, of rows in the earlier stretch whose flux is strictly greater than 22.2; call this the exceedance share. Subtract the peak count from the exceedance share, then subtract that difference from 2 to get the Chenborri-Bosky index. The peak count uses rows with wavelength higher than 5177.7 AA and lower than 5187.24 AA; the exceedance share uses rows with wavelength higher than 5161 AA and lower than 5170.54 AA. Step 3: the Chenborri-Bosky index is 3.6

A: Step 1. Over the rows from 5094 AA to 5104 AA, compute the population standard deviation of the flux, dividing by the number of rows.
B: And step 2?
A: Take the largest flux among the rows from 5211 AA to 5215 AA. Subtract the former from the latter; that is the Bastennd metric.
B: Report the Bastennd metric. 22.0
